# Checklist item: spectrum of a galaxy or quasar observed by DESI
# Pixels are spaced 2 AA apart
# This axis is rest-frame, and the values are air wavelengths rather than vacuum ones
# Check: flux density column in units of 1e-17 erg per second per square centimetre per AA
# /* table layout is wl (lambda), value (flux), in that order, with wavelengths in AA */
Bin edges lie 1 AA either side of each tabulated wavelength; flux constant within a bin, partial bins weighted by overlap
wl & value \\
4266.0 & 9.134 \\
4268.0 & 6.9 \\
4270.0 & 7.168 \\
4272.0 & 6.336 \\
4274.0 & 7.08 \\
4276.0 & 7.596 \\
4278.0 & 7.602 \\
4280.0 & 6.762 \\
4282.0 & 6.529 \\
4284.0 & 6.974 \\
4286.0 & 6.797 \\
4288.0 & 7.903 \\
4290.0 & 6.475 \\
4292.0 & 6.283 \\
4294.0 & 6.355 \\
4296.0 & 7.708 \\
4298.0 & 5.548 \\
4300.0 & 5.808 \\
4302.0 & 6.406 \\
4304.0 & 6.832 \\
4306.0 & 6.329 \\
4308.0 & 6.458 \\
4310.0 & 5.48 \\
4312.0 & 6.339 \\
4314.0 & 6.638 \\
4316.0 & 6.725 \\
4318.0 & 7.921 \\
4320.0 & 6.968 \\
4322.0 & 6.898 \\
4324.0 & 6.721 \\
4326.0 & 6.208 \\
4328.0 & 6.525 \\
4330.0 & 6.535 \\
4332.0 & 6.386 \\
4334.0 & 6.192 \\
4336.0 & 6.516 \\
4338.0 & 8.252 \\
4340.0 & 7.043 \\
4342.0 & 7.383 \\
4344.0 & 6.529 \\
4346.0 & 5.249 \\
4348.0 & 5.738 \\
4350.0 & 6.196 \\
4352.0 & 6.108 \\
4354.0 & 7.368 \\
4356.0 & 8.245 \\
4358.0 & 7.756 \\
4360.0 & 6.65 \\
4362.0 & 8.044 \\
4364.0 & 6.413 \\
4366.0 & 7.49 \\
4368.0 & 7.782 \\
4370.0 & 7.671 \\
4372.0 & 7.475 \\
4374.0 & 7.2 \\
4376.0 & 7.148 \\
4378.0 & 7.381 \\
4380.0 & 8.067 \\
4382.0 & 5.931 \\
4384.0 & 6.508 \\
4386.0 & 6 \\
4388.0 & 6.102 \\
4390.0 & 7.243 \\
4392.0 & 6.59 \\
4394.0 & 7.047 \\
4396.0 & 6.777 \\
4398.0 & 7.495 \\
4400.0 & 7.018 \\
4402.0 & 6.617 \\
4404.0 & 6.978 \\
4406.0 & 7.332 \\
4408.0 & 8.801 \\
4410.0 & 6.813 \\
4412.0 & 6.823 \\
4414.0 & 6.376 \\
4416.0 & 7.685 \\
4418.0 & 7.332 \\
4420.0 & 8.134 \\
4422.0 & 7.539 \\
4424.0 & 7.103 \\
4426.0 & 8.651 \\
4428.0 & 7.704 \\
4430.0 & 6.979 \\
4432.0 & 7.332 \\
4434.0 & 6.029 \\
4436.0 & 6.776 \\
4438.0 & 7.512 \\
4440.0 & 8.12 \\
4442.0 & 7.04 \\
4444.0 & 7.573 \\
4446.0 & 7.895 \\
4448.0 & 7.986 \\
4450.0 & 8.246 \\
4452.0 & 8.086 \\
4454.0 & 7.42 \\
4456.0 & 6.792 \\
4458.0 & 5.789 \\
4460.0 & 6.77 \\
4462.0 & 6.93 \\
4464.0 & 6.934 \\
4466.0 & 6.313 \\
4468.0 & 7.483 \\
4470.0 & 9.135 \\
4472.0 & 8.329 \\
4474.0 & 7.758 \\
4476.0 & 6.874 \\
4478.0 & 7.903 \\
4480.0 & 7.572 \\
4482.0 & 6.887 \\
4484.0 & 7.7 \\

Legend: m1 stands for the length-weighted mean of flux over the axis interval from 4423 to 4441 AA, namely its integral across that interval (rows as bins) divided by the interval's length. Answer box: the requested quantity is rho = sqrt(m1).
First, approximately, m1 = 7.36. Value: 2.71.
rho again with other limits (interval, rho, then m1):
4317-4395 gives 2.63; 6.91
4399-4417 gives 2.68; 7.16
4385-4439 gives 2.67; 7.14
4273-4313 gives 2.58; 6.66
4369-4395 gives 2.64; 6.95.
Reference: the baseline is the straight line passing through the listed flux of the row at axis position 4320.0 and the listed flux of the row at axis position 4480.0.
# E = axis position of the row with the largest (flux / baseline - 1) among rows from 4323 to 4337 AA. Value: 4324.0 AA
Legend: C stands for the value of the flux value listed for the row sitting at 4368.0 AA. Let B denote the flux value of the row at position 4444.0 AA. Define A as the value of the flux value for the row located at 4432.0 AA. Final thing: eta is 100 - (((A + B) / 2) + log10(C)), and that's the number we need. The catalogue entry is 91.7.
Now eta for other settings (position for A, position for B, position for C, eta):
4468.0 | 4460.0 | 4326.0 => 92.1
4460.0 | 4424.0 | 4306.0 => 92.3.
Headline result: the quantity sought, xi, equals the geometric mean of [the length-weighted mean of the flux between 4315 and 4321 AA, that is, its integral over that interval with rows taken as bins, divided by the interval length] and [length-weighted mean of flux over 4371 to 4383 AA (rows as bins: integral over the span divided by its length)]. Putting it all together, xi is 7.2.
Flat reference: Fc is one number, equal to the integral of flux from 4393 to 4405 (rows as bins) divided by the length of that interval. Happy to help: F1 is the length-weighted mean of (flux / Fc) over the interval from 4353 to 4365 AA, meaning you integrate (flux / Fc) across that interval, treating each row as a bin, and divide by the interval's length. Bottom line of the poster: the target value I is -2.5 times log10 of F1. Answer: -0.06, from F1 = 1.06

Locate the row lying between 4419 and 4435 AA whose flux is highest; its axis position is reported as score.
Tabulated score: 4426.0 AA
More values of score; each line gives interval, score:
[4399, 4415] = 4408.0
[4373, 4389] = 4380.0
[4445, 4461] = 4450.0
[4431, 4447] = 4440.0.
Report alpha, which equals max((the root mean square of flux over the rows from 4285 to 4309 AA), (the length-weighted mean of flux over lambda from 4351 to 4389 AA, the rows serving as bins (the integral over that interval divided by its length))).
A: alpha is 7.12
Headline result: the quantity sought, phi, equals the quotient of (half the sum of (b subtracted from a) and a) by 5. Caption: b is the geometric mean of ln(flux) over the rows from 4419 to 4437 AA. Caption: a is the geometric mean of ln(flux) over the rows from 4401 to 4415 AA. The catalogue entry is 0.192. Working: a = 1.95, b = 1.99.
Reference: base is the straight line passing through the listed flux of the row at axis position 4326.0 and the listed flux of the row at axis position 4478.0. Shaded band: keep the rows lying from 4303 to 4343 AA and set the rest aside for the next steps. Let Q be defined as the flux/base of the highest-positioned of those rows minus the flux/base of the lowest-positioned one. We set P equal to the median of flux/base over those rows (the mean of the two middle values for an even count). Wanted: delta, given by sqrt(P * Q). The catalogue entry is 0.11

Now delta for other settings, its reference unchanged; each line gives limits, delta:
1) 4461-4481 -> 0.24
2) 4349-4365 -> 0.10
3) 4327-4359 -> 0.37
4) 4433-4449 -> 0.49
